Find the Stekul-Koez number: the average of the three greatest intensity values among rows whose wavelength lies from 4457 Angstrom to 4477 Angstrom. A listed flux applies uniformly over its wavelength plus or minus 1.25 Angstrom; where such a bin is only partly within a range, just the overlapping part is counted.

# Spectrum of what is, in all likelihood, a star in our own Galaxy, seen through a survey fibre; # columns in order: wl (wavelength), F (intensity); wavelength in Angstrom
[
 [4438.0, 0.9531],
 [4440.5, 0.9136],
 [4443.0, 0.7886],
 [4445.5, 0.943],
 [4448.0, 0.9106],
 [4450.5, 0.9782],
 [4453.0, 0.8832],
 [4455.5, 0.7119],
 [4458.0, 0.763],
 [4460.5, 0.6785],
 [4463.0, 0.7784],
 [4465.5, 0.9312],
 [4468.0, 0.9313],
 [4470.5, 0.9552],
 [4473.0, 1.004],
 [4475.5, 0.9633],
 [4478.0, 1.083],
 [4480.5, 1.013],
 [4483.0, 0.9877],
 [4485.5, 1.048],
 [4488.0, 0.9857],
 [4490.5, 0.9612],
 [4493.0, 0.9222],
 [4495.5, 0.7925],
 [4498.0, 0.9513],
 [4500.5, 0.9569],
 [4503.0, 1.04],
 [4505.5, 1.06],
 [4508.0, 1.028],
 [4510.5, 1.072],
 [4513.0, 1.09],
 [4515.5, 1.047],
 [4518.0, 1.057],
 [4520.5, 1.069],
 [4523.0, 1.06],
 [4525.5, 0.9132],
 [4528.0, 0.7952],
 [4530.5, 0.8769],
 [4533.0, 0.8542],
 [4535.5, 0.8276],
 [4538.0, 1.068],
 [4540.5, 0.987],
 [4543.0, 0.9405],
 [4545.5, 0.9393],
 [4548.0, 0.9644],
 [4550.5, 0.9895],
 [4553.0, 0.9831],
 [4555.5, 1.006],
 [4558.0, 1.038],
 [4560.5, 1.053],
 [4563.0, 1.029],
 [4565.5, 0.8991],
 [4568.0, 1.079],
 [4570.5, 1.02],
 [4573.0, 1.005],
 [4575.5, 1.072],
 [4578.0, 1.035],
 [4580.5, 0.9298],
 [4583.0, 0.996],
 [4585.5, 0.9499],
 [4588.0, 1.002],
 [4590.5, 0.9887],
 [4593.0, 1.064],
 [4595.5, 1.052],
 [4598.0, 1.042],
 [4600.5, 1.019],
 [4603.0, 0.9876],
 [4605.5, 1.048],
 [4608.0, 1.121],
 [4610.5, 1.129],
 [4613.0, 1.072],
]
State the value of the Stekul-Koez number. 0.97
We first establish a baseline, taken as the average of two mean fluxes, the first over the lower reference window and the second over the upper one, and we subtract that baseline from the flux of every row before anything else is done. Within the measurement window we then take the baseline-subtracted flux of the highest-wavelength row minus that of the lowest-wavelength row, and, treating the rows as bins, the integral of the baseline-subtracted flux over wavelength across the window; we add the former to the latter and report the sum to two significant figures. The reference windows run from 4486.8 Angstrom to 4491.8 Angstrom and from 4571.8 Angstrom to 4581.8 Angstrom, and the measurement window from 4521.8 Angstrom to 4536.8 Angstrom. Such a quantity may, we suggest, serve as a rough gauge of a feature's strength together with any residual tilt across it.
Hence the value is -1.8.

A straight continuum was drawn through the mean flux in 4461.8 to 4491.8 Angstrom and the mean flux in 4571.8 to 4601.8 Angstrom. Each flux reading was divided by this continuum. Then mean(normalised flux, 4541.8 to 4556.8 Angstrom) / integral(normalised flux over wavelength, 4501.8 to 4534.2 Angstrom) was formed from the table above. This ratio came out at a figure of 0.030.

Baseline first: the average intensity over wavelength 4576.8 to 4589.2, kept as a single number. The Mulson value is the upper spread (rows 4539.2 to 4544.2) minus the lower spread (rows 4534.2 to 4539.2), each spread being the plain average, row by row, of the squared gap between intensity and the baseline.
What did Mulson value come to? -0.015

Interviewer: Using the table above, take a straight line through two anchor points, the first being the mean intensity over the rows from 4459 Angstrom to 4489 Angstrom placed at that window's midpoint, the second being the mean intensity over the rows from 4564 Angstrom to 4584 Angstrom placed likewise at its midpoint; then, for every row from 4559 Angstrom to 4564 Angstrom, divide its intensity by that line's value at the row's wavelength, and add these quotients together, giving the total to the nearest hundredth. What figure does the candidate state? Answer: 2.09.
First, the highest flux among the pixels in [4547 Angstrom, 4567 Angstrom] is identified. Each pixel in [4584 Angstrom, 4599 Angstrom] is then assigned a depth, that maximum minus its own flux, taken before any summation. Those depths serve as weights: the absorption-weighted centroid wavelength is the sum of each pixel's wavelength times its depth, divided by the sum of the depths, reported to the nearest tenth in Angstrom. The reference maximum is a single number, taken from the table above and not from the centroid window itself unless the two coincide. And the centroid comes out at 4587.8 Angstrom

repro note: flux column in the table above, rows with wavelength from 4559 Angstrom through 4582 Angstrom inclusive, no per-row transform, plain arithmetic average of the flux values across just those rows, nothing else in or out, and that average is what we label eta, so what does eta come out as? 1.01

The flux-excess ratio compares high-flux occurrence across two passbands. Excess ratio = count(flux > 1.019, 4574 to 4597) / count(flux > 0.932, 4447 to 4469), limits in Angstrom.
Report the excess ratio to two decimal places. 4.00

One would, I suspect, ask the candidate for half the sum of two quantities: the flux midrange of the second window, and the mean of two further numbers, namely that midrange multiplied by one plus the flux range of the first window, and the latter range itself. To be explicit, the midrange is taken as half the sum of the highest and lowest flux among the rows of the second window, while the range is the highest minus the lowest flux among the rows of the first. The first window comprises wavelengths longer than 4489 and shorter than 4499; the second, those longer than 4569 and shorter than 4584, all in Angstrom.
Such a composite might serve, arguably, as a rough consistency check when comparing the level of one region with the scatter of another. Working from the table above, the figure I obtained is 0.84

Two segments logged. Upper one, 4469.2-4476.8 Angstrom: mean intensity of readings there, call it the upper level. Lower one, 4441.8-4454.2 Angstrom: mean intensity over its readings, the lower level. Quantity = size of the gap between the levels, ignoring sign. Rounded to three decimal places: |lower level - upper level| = 0.073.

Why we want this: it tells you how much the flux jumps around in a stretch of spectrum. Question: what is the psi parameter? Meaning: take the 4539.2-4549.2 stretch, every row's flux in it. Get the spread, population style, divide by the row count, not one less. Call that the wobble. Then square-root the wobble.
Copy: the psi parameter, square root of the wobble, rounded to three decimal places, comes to 0.140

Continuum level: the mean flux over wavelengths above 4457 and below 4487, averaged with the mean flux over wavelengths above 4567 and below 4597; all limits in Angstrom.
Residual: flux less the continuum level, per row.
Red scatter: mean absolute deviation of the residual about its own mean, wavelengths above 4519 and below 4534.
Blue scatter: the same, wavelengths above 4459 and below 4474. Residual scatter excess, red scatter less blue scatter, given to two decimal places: -0.01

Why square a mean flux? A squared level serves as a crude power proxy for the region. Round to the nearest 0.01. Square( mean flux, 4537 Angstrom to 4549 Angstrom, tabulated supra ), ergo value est 0.96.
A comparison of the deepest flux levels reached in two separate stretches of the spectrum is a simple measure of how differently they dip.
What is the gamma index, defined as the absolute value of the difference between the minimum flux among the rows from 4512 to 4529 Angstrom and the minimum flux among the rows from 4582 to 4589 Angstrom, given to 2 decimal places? 0.15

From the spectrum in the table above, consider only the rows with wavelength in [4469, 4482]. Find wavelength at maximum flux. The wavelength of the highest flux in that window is 4478.0 Angstrom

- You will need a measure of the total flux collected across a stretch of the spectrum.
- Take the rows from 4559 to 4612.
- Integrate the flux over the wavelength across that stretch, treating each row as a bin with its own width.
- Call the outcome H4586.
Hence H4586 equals 54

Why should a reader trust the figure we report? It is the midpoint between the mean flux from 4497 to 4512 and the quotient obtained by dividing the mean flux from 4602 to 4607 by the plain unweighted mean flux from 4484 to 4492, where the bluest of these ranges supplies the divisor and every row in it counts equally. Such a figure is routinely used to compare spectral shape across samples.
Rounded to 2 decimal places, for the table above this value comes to 1.02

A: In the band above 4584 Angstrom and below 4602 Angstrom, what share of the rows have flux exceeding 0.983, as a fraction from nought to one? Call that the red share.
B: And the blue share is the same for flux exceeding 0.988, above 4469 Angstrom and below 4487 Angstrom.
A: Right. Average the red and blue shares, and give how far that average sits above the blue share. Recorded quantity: 0.14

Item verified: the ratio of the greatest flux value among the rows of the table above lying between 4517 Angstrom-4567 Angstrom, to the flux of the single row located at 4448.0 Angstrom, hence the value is 1.17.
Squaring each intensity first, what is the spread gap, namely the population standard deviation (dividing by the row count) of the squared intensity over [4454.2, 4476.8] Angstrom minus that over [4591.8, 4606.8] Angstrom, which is 0.14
